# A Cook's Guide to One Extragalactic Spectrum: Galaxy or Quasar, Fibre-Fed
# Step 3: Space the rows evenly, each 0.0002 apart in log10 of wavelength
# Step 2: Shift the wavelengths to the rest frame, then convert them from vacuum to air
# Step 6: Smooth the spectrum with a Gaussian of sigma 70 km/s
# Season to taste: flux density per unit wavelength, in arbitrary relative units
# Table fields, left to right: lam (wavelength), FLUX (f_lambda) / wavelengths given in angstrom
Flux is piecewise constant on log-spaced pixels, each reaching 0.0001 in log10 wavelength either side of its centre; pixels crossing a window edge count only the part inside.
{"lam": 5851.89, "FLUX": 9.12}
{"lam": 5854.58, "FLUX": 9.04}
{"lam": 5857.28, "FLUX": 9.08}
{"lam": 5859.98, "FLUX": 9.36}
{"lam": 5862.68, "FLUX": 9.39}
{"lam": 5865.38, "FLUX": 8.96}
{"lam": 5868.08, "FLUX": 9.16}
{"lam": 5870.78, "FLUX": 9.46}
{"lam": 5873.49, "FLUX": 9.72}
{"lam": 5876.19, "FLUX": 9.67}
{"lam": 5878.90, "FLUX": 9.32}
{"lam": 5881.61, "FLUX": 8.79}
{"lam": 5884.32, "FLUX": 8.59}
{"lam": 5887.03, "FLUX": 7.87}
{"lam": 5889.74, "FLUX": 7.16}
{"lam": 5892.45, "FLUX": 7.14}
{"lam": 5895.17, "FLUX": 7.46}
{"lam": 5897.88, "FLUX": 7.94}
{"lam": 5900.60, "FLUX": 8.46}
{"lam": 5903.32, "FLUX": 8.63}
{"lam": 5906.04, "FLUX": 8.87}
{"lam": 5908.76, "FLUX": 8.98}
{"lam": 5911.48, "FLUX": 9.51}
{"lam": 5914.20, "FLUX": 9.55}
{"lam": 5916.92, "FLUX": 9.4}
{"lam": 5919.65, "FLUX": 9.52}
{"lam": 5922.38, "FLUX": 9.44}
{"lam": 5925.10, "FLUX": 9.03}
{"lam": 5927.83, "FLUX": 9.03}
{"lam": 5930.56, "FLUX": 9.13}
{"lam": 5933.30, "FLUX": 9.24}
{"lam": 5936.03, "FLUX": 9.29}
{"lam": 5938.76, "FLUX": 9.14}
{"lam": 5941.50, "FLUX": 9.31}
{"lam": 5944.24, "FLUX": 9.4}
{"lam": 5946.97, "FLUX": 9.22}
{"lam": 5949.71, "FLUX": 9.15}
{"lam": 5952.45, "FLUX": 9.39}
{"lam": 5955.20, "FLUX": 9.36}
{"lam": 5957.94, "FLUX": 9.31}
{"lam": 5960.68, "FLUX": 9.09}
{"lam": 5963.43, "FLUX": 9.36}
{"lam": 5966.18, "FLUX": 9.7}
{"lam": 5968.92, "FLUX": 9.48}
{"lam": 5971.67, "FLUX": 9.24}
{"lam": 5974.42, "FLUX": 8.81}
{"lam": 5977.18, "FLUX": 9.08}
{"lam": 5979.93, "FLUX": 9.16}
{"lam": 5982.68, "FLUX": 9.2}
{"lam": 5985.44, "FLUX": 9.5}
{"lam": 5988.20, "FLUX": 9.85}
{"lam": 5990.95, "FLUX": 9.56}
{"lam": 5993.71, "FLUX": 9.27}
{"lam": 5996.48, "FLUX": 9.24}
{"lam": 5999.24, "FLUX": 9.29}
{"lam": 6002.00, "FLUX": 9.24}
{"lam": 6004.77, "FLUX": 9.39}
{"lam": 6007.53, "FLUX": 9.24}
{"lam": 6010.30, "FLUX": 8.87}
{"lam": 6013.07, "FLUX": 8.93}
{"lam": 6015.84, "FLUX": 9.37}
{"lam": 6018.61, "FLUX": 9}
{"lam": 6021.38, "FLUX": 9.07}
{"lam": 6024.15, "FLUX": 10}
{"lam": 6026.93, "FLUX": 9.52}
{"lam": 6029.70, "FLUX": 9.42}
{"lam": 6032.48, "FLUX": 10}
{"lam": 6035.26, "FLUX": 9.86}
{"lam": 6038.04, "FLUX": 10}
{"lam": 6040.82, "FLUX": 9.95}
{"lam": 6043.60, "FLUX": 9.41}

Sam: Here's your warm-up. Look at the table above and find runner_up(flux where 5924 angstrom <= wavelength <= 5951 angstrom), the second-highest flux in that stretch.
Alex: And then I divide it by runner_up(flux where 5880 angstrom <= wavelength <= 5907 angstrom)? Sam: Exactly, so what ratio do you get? 1.06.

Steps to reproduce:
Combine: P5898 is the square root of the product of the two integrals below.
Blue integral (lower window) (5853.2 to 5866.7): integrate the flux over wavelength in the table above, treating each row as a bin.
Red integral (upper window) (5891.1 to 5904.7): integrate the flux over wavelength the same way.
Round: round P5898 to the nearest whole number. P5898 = 115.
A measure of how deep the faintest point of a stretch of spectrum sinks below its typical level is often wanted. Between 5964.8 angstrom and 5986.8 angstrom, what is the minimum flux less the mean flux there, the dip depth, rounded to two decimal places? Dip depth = -0.46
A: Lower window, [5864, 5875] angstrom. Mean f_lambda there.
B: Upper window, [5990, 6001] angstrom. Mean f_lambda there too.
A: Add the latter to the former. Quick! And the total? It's 18.7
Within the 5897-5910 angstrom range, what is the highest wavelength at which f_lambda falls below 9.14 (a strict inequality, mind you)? 5908.76 angstrom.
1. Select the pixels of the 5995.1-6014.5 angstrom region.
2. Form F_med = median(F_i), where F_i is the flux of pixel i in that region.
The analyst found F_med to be 9.24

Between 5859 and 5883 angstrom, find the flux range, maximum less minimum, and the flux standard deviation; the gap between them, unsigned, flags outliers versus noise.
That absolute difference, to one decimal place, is 0.6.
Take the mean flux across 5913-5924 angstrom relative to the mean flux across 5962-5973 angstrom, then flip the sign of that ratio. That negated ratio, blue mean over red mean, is -1.00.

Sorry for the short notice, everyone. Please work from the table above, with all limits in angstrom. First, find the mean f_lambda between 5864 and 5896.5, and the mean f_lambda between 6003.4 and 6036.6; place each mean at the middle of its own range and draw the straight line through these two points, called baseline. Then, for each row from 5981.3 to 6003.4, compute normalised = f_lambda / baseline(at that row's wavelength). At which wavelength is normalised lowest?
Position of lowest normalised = 6002.00 angstrom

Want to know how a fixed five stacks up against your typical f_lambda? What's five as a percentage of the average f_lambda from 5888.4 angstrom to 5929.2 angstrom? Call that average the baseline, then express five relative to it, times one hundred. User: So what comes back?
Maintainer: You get 57.6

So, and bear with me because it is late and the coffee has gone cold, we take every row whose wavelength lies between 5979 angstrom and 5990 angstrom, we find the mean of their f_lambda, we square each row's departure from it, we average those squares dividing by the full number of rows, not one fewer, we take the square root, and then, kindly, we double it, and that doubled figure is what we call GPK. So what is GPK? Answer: 0.55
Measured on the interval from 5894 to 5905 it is 0.92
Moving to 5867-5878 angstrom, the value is 0.44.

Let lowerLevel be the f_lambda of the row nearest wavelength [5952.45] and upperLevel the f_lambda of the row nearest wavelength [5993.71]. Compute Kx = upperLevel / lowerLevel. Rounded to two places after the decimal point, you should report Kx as 0.99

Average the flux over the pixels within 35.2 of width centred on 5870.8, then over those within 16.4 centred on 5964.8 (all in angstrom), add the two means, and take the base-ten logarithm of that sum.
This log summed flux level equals 1.27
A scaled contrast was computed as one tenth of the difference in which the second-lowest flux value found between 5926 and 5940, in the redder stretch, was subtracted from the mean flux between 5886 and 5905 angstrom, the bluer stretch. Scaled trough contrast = -0.13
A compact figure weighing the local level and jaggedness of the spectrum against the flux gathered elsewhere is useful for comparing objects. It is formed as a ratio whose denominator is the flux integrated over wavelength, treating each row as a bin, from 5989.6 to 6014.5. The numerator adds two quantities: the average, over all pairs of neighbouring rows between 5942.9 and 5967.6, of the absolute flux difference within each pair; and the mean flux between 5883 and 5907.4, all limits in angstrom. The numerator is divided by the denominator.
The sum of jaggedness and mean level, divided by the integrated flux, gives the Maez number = 0.0357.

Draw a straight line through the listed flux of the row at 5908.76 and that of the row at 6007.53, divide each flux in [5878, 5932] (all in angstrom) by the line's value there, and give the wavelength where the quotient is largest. 5914.20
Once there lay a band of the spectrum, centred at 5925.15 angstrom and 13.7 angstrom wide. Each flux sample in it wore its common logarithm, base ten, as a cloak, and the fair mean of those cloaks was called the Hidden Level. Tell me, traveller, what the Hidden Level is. 0.965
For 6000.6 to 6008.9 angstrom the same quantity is 0.968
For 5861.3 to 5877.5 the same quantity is 0.973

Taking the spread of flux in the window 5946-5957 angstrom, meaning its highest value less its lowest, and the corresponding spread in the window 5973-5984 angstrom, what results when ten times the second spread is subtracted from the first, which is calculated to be -4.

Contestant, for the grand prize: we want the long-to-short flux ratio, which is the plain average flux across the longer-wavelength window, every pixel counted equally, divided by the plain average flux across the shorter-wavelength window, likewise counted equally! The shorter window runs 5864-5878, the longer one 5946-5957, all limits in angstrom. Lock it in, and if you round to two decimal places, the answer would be 0.99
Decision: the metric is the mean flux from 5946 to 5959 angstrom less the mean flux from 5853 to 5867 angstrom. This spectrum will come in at 0.12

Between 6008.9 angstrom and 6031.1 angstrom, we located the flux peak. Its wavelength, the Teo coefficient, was 6024.15 angstrom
